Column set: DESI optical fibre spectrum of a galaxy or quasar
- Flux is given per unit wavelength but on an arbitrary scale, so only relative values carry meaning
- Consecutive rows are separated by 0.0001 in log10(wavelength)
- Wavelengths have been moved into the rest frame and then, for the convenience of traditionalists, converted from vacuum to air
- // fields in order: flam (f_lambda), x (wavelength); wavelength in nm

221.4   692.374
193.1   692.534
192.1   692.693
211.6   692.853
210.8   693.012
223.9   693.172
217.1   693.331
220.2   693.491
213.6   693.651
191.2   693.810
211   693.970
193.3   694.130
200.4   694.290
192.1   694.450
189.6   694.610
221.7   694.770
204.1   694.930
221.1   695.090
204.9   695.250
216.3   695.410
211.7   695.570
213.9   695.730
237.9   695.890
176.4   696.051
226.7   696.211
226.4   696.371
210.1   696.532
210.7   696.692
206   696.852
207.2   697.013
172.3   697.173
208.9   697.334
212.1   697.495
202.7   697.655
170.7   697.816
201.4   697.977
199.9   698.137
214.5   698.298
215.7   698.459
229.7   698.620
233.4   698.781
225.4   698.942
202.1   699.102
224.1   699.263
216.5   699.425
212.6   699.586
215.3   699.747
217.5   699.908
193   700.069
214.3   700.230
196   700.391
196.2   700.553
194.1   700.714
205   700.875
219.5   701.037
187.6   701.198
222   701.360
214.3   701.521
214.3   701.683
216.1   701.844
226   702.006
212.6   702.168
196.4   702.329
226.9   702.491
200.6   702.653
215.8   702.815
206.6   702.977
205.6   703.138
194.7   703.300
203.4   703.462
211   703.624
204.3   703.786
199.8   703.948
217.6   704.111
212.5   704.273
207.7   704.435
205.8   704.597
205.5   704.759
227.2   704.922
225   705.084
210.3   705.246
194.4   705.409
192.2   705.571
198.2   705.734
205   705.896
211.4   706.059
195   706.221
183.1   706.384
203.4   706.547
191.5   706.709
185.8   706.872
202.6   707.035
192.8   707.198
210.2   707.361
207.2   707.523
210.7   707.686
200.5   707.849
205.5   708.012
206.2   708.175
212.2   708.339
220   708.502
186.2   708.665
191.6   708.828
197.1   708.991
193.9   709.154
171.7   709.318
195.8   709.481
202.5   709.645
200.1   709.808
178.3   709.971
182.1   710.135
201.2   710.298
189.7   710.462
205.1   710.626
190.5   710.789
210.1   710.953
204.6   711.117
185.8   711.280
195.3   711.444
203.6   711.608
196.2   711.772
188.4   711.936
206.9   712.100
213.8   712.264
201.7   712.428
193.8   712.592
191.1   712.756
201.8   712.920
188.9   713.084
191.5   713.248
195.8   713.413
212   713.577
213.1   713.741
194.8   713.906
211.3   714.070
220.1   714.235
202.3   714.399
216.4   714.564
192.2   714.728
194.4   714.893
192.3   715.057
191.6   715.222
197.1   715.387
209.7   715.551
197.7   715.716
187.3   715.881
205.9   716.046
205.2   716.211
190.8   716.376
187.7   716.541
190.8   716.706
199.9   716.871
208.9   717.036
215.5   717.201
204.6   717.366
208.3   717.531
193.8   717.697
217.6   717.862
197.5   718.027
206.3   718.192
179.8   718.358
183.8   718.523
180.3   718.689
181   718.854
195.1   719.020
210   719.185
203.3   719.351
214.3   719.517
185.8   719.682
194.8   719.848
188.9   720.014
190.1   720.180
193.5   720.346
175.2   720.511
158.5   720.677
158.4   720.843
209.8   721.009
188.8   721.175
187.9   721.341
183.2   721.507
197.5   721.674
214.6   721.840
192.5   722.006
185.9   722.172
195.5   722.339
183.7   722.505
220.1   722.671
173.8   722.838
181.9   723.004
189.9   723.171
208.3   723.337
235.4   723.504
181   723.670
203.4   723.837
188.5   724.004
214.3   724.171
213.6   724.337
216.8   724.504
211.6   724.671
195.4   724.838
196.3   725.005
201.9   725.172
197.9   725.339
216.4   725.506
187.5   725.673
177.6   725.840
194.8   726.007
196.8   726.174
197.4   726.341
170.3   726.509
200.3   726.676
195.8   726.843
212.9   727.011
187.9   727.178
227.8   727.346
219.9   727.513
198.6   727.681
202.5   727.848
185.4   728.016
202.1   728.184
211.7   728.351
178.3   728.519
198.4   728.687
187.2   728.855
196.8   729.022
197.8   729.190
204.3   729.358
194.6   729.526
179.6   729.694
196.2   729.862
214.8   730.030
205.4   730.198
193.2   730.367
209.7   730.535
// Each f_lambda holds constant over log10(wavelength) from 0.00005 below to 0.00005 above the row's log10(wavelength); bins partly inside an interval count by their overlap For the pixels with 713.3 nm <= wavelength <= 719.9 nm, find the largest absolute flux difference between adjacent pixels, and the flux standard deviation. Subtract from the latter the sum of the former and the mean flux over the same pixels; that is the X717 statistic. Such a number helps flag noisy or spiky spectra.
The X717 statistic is -217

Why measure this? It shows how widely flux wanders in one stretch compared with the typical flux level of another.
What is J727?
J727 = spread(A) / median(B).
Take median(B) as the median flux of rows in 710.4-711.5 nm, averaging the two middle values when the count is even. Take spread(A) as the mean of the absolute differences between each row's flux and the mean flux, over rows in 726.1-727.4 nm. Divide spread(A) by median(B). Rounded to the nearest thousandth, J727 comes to 0.058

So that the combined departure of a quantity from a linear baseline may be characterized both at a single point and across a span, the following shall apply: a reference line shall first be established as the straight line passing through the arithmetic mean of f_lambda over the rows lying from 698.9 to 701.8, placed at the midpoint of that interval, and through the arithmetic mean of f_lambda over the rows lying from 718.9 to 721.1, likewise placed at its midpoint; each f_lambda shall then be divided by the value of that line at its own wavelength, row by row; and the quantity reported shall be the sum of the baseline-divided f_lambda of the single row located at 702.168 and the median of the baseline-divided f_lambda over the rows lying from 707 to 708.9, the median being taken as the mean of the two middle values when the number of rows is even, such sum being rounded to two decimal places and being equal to 2.04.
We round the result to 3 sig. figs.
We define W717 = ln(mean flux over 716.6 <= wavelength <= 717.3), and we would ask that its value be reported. 5.32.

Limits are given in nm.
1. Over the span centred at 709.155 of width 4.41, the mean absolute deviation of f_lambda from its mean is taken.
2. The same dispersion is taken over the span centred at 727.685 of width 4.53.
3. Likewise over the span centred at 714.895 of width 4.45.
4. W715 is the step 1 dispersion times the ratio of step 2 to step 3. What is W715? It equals 10.7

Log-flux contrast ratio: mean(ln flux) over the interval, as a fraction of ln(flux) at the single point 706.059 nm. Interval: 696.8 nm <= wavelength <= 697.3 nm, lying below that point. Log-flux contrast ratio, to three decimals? 0.984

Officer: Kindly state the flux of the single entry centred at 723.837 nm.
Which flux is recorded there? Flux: 203.4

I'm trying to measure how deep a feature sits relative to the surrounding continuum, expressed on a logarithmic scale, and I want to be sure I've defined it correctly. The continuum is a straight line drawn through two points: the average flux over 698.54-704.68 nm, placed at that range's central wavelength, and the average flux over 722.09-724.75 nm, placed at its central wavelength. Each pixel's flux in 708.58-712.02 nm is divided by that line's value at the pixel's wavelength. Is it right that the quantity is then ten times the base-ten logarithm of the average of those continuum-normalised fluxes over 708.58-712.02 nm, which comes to -0.27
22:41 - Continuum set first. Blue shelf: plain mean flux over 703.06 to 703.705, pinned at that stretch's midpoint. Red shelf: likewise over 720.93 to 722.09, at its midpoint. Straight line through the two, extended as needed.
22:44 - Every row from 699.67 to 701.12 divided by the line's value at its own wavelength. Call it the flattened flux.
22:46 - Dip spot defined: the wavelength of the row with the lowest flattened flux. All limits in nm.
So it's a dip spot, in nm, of 700.069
